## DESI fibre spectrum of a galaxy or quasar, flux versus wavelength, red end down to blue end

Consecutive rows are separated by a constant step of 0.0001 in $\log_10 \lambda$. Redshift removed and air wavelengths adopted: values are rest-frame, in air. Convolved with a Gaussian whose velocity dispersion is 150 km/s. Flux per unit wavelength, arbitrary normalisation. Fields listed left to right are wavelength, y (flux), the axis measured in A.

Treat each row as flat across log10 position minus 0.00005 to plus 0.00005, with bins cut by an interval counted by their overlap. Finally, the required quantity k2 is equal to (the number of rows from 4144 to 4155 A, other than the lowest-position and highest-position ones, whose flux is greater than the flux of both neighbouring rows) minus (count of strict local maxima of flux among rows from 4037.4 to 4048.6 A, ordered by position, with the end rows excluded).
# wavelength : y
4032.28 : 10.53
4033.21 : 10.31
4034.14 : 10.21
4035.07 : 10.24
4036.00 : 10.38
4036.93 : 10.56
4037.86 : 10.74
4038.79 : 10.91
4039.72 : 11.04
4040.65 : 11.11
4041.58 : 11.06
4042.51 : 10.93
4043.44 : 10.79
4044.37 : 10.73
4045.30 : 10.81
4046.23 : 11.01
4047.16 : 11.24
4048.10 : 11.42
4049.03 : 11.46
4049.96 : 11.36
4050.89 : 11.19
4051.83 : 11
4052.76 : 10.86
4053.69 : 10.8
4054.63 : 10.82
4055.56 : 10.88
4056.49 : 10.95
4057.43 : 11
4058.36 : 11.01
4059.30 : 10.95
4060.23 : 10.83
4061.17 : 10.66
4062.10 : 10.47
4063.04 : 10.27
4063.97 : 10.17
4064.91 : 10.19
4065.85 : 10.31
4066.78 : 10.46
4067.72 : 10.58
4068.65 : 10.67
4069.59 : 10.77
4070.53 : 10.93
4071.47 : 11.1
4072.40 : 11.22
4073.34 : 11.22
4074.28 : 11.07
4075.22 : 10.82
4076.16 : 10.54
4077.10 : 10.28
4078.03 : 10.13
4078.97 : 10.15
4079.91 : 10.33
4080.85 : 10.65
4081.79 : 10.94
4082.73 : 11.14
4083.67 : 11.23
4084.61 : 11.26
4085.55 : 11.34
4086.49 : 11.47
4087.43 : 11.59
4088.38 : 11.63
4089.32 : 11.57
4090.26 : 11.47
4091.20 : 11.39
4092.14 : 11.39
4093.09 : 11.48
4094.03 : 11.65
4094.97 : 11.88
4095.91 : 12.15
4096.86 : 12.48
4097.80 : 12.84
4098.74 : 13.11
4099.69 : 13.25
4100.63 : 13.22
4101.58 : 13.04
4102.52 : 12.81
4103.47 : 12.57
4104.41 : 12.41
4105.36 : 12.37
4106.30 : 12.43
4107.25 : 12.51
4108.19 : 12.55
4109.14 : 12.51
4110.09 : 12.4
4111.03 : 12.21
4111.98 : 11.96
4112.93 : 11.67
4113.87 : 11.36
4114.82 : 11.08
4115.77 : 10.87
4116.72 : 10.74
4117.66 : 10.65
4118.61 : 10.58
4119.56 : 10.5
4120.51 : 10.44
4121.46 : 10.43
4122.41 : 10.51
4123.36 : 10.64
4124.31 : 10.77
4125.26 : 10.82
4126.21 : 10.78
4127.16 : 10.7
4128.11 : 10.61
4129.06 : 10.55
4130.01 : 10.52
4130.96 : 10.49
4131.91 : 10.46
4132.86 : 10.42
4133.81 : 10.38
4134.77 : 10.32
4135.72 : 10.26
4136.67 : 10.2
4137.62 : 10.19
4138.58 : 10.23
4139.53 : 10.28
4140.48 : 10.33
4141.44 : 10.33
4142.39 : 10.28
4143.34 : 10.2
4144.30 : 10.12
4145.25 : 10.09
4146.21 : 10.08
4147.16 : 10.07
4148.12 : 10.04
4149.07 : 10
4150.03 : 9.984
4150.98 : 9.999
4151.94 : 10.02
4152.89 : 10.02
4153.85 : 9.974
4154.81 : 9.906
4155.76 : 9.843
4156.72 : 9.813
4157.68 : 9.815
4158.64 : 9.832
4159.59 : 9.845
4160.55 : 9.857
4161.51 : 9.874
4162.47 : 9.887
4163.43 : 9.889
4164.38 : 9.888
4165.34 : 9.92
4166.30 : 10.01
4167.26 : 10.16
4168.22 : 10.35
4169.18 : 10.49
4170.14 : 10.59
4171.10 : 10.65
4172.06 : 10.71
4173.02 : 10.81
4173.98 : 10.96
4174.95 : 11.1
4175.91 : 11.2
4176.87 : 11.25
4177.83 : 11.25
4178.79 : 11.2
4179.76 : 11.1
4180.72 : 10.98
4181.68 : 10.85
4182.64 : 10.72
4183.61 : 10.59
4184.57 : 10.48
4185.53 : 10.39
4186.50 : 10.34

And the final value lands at -1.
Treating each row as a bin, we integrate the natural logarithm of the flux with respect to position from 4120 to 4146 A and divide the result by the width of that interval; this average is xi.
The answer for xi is 2.34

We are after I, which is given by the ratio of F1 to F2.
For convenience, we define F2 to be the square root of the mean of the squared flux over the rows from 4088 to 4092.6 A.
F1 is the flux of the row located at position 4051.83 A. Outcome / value 0.96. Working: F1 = 11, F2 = 11.5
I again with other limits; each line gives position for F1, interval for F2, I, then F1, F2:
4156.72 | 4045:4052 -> 0.88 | 9.813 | 11.2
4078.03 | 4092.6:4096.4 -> 0.86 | 10.13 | 11.8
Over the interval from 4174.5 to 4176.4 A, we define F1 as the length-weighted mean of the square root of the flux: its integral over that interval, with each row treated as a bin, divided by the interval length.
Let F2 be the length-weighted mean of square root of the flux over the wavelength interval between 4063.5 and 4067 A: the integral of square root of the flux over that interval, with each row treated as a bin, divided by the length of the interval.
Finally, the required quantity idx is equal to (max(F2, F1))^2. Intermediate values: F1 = 3.34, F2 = 3.21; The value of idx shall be 11.2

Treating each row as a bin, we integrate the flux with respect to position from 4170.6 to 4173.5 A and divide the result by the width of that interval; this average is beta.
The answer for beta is 10.7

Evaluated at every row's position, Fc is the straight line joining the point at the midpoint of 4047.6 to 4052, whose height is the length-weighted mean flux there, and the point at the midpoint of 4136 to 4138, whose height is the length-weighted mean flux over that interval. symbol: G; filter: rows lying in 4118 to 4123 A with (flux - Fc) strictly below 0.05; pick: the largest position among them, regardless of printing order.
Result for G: 4121.46 A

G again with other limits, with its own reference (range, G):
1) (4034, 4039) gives 4038.79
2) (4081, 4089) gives 4081.79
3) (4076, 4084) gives 4081.79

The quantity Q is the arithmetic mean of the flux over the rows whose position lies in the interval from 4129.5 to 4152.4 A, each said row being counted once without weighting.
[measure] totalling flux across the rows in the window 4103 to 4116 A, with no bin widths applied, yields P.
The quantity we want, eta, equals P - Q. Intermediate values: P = 169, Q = 10.2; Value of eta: 159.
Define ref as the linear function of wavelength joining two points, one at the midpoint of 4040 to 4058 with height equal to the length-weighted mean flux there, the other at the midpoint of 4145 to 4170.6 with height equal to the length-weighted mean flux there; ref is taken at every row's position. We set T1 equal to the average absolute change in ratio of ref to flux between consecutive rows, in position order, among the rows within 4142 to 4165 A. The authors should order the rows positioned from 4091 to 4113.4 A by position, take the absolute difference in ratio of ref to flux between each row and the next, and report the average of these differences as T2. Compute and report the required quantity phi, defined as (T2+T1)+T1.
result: 0.017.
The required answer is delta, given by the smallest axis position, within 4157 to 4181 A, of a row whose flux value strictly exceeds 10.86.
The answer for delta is 4173.98 A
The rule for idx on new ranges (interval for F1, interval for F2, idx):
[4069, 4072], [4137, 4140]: 10.9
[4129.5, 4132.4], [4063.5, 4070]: 10.5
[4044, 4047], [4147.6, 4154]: 10.9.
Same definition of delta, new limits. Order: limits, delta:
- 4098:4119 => 4098.74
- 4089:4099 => 4089.32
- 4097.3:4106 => 4097.80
